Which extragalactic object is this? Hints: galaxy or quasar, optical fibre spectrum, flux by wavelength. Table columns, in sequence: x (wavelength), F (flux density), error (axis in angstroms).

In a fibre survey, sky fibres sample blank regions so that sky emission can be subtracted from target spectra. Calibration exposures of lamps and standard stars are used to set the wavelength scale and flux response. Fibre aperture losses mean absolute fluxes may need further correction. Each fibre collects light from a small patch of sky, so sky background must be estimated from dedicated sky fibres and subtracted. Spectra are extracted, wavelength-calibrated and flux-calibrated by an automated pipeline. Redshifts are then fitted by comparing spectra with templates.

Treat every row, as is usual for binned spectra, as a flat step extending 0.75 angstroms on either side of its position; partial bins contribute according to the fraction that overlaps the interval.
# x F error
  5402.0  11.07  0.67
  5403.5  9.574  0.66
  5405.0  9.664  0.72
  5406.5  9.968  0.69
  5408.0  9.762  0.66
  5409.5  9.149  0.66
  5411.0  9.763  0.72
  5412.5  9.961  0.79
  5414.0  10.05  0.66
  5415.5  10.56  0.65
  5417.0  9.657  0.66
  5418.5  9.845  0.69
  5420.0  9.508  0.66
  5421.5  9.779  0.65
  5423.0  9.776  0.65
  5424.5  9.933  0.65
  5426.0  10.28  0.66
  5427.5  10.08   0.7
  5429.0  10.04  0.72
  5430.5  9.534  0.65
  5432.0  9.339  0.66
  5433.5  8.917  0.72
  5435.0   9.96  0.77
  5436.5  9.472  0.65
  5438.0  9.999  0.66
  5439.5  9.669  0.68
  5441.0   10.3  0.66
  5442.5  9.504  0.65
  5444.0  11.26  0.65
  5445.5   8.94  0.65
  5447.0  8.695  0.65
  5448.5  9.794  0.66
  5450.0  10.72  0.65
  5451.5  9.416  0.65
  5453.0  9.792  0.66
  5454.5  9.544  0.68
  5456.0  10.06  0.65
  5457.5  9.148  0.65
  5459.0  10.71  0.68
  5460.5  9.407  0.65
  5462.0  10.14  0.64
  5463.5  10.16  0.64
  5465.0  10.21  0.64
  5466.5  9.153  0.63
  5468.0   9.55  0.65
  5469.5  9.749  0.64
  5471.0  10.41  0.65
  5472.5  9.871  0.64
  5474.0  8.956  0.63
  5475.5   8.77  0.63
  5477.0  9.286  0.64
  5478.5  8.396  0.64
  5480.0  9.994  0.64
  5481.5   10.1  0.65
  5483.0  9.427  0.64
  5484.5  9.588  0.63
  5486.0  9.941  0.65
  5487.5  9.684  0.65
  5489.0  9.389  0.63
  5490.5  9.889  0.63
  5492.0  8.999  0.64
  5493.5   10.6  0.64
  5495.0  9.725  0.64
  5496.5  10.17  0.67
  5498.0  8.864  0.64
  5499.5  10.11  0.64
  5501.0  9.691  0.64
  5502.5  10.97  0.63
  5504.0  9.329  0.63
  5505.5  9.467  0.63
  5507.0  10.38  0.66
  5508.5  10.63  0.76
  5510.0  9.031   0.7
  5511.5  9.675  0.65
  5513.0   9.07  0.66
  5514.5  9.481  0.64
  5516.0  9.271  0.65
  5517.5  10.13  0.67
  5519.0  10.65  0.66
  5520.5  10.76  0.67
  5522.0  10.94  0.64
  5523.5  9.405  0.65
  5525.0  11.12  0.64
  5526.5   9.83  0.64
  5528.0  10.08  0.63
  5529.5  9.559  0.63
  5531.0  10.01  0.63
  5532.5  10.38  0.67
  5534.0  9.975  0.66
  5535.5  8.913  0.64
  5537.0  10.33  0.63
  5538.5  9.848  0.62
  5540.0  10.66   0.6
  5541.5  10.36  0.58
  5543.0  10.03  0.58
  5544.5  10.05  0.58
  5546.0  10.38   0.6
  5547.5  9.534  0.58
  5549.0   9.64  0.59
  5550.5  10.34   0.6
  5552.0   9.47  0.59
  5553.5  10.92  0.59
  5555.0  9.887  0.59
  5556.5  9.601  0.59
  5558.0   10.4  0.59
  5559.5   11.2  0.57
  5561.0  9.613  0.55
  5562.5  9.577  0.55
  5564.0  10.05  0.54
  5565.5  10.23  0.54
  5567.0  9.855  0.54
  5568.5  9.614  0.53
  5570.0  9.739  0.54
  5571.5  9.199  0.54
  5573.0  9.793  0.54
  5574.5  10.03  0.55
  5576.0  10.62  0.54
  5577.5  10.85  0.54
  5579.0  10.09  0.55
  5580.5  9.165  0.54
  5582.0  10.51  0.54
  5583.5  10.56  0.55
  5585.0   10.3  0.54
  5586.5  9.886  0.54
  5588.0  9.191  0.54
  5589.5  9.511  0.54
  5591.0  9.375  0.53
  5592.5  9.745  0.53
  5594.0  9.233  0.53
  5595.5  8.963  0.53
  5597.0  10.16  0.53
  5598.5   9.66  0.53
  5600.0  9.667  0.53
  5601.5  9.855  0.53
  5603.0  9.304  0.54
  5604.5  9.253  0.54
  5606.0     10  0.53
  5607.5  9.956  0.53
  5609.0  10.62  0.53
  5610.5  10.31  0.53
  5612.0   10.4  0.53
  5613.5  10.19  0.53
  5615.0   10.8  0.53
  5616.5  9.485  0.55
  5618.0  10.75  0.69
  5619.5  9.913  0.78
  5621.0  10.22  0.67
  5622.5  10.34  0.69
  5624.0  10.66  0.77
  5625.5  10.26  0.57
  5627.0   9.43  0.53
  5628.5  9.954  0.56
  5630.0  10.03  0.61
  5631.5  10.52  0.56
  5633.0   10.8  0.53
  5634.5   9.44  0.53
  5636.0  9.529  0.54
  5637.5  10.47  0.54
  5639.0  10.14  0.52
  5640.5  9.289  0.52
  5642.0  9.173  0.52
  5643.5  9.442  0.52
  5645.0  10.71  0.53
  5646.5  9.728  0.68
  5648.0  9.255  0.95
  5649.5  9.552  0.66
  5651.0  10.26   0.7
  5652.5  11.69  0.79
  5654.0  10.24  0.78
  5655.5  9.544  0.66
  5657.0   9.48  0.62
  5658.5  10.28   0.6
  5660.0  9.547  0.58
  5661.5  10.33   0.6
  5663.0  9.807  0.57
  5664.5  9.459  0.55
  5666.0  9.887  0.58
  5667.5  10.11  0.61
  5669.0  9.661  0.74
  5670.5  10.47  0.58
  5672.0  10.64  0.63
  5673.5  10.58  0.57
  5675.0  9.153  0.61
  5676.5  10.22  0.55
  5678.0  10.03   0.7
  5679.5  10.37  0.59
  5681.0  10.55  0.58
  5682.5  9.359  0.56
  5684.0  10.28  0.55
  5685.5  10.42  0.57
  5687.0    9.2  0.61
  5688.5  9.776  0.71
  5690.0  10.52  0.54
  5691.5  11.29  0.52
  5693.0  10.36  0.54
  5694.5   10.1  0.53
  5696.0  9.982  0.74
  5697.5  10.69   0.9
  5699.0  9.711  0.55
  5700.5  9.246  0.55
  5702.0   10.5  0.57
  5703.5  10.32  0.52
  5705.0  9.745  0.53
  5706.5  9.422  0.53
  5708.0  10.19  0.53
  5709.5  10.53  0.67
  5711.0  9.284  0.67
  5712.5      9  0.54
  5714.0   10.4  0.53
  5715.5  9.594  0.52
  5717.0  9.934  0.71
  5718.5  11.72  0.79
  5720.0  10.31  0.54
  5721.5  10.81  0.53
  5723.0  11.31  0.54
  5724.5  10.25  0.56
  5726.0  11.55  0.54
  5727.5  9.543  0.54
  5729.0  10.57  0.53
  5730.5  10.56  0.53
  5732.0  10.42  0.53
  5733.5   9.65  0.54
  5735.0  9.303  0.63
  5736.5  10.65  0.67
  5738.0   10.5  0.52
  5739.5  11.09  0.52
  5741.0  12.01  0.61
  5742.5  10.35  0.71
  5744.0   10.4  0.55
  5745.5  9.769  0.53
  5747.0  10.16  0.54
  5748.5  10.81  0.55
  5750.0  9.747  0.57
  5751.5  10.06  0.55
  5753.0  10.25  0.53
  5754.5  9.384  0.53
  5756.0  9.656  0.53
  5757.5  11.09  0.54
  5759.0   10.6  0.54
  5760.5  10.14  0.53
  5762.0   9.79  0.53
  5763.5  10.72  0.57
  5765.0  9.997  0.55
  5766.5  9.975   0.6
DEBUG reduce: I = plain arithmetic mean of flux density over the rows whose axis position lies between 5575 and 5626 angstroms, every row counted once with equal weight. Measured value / 9.99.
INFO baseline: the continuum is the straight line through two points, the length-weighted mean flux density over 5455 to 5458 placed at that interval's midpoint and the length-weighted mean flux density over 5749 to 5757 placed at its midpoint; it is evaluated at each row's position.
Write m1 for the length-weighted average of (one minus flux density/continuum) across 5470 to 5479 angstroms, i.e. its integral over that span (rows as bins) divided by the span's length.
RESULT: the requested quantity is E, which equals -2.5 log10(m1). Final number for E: 3.7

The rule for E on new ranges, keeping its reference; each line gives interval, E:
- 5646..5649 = 3.7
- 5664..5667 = 5.1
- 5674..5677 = 4.9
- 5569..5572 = 4.1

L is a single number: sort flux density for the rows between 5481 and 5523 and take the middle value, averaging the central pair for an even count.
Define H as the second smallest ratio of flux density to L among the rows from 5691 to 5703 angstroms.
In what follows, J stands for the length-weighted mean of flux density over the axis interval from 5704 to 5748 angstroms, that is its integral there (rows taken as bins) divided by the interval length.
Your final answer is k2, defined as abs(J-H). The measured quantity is 9.31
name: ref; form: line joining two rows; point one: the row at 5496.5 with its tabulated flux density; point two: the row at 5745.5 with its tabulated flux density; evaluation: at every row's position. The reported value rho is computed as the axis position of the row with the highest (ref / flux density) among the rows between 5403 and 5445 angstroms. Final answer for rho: 5433.5 angstroms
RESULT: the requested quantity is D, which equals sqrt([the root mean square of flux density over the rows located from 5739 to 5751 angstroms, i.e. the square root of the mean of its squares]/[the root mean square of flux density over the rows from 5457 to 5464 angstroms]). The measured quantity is 1.03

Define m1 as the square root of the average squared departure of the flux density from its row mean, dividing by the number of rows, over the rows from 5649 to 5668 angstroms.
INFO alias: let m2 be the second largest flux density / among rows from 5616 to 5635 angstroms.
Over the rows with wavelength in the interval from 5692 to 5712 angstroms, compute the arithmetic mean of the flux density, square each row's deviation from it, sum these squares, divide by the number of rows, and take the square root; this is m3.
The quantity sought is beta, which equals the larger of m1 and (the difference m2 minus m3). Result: 10.3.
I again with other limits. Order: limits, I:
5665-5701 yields 10.11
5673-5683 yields 10.04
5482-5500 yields 9.70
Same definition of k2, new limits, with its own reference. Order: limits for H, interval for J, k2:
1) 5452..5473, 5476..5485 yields 8.50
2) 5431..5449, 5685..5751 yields 9.35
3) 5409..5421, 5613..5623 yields 9.26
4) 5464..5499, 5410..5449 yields 8.89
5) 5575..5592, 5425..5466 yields 8.87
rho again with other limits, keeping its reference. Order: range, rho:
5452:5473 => 5457.5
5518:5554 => 5535.5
